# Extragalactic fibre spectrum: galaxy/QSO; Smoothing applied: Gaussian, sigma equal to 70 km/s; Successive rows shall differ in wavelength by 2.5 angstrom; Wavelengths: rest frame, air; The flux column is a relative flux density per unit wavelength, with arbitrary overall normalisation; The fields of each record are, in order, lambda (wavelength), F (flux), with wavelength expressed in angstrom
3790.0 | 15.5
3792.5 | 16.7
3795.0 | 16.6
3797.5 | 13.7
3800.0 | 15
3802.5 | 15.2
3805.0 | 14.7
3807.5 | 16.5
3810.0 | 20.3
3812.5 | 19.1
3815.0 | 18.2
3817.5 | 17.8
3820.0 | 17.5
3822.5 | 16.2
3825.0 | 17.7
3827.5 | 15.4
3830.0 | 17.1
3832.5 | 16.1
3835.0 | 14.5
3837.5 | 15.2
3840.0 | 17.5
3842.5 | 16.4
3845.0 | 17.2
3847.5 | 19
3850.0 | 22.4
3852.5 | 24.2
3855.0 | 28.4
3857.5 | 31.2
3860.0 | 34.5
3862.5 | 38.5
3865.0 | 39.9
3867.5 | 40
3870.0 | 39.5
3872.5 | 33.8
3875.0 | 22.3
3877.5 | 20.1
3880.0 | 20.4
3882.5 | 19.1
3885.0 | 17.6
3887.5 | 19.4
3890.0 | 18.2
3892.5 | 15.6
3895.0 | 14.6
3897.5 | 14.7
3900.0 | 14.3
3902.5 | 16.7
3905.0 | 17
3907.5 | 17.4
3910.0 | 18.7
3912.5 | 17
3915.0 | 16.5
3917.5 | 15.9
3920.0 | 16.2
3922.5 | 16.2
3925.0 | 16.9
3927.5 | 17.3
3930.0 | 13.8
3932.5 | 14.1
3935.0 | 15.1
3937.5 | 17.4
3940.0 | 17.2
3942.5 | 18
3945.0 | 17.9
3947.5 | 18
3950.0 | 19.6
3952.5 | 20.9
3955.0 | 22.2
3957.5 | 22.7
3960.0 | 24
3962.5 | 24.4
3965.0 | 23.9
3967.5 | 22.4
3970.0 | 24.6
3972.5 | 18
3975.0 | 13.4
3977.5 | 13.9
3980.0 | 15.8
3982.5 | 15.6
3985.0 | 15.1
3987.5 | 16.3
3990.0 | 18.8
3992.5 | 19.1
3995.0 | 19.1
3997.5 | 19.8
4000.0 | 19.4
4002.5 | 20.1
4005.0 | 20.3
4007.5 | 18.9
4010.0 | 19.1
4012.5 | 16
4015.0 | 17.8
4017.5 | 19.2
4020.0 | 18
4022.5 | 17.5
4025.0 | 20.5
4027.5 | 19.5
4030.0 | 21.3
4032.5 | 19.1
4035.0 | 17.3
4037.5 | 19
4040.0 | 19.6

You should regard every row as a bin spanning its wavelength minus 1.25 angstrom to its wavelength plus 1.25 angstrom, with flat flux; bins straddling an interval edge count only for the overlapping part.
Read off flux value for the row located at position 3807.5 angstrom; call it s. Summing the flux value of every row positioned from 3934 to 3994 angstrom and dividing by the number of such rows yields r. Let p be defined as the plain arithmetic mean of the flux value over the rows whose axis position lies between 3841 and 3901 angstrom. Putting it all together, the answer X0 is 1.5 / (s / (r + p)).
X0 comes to 3.9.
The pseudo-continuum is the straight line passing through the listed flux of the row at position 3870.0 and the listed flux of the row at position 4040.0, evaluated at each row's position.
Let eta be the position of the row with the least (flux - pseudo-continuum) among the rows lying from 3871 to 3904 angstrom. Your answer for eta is 3895.0 angstrom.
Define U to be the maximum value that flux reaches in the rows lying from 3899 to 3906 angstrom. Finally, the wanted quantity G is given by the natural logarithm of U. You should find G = 2.83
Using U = 17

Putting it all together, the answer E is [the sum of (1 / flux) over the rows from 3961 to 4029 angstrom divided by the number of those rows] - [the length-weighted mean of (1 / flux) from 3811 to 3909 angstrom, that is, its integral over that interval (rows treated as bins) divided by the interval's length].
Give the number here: 0.003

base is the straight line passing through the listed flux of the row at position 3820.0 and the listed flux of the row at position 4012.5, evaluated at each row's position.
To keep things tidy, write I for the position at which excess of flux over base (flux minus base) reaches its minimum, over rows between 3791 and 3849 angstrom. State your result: 3797.5 angstrom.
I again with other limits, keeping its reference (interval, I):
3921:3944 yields 3930.0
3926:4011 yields 3975.0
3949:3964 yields 3950.0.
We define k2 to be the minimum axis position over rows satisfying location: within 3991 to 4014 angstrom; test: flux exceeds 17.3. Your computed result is 3992.5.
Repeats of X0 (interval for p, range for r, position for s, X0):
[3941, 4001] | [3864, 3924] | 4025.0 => 2.9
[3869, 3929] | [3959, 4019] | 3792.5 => 3.4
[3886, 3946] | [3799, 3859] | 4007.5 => 2.8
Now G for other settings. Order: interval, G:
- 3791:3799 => 2.82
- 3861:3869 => 3.69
